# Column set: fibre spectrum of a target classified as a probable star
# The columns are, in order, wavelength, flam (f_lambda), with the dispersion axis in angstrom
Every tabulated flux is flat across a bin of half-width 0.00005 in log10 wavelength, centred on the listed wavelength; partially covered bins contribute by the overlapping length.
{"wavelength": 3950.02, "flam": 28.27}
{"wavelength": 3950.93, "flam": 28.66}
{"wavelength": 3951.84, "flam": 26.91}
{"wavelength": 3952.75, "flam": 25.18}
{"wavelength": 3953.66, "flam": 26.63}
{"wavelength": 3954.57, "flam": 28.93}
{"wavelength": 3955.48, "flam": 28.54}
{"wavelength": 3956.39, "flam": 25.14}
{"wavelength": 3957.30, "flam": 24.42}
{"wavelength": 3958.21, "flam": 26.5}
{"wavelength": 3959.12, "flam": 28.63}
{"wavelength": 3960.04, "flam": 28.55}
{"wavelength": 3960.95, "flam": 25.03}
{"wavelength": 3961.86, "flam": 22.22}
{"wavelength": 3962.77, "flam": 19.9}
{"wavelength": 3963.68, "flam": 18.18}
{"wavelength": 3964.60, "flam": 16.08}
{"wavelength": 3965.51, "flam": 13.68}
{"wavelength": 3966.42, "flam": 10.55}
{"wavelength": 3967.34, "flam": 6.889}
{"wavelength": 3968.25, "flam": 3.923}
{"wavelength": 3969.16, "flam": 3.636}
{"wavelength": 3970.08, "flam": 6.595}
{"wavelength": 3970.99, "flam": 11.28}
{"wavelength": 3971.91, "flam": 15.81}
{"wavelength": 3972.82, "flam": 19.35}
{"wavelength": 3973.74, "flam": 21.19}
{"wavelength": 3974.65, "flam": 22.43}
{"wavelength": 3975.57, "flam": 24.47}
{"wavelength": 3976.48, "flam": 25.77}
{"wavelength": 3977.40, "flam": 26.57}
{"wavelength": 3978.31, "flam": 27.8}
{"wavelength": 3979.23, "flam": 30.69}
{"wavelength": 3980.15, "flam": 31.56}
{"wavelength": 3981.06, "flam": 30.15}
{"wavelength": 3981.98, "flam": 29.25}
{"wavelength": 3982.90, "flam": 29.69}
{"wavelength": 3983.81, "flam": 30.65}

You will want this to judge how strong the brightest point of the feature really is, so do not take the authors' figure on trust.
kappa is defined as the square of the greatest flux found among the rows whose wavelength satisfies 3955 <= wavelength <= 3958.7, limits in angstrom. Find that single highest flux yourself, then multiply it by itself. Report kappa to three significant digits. 815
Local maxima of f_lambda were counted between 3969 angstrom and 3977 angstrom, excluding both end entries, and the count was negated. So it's 0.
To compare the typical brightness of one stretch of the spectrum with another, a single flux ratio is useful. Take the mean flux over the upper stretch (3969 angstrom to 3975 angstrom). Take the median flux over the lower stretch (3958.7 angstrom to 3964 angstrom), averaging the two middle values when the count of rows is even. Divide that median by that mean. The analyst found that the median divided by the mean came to 1.6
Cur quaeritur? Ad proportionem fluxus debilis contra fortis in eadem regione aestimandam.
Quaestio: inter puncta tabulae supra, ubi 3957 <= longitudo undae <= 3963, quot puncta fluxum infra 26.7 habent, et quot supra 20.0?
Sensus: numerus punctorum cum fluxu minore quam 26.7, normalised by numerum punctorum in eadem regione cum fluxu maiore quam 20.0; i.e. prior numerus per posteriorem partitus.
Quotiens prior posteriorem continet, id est 0.8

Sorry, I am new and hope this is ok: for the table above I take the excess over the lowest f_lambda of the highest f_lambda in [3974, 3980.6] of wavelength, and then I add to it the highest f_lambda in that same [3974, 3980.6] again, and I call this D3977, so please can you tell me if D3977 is 41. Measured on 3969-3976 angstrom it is 45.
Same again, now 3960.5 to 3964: 32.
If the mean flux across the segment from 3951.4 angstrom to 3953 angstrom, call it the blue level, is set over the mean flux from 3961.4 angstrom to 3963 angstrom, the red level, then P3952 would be 1.2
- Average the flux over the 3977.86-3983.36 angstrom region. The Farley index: 30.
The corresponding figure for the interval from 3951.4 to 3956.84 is 27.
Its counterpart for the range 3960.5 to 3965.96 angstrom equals 19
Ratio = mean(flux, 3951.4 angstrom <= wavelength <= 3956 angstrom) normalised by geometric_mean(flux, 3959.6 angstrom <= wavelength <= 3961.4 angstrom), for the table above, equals 1.0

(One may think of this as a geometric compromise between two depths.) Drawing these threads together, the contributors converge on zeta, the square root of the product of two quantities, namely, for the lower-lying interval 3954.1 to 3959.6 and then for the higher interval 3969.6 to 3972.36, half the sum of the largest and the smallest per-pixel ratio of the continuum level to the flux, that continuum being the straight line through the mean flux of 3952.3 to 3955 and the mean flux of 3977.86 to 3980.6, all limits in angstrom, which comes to 1.8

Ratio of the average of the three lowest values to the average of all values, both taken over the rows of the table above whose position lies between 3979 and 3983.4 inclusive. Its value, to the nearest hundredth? 0.98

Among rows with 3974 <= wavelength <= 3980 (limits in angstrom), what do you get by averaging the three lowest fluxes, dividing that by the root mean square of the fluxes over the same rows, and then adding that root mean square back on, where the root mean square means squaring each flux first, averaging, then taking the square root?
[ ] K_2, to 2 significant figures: 27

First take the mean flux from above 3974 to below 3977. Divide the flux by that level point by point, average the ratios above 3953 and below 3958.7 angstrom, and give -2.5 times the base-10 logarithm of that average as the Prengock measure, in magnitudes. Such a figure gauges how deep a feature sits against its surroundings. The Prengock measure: -0.11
